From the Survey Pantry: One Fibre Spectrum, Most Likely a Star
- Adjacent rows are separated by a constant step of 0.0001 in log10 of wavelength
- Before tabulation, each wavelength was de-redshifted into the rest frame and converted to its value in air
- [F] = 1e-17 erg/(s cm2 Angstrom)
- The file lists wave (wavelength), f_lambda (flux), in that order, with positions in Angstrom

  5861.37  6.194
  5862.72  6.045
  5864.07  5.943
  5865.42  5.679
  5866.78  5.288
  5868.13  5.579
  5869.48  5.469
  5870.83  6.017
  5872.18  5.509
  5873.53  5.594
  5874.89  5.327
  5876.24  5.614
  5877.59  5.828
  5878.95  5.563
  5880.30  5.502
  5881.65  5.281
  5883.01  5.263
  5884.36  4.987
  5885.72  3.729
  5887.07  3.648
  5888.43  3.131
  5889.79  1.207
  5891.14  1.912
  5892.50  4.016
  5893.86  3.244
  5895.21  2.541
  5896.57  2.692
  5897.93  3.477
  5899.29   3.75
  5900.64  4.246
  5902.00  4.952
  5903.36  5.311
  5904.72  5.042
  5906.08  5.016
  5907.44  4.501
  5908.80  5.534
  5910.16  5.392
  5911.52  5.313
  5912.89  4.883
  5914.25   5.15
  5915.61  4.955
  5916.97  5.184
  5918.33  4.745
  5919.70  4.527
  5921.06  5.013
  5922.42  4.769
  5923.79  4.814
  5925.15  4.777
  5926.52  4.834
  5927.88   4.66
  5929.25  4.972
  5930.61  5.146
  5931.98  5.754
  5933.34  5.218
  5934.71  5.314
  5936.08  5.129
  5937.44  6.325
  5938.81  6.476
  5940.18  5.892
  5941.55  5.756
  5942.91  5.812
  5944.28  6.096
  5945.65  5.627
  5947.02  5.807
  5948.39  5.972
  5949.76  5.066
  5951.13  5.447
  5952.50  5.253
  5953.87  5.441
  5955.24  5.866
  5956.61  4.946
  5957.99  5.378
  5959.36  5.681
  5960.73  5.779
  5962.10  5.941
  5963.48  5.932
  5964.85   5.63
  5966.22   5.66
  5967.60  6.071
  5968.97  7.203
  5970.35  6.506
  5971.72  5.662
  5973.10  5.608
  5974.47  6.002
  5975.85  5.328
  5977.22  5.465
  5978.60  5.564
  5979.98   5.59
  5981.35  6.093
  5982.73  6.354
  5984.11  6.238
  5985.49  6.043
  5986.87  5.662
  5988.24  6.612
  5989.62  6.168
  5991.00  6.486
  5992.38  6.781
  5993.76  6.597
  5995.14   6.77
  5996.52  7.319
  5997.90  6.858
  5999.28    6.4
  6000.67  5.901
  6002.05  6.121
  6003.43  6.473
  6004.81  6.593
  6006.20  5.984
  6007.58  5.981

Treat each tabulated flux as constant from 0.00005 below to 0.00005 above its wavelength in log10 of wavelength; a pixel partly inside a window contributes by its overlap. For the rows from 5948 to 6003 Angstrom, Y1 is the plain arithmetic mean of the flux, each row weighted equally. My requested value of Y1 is 6.0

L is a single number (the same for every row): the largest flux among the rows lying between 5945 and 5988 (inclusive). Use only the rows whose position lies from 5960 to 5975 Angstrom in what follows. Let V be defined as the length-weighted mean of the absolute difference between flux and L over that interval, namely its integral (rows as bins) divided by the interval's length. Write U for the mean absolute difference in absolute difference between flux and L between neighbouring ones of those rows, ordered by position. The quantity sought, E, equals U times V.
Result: 0.49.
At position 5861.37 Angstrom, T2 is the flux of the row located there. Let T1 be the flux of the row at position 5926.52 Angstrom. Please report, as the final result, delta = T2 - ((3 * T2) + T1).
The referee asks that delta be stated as -17.2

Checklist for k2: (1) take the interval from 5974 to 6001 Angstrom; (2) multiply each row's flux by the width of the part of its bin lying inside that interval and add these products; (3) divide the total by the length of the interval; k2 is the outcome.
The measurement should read 6.2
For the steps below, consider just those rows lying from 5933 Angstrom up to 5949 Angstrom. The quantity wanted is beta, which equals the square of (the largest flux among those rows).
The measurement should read 42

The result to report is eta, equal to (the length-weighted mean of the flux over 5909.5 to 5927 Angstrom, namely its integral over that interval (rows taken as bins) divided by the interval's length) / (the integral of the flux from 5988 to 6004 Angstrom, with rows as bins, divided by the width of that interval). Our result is 0.8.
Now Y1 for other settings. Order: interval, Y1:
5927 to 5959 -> 5.5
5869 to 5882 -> 5.6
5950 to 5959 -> 5.4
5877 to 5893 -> 4.2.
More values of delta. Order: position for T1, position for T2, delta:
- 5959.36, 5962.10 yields -17.6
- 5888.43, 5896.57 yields -8.5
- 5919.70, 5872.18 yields -15.5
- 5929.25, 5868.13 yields -16.1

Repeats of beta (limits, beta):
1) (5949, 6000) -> 54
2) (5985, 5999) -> 54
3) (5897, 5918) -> 31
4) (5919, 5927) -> 25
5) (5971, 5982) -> 37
